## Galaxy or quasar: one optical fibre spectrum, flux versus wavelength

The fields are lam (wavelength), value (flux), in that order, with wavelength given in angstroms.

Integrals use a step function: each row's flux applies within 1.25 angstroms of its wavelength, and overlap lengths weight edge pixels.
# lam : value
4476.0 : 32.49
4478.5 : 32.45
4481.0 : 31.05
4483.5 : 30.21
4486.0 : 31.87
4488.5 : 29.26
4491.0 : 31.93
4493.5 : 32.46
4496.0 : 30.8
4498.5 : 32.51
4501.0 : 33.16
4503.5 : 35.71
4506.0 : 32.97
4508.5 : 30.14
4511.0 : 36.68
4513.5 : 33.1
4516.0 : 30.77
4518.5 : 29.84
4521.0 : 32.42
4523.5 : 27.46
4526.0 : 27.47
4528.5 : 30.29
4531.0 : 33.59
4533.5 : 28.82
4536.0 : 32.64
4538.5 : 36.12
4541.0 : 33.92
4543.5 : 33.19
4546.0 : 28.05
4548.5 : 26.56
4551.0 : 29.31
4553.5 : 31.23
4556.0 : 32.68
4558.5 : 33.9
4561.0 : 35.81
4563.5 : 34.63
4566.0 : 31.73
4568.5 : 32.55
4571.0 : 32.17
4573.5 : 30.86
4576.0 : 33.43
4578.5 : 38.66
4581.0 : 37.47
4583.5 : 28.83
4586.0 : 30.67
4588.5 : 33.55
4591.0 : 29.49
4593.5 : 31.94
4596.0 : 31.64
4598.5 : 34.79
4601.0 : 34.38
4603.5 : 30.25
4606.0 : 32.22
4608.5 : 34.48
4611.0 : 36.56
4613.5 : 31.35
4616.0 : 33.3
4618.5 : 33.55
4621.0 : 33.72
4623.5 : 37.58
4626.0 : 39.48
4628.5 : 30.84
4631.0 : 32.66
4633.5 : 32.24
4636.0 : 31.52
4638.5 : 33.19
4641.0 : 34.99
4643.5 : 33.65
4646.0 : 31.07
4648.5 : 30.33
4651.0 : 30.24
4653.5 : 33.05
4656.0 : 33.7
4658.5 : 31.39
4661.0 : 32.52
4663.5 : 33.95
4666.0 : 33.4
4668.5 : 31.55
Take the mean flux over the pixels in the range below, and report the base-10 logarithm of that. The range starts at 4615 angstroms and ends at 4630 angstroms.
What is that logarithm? 1.54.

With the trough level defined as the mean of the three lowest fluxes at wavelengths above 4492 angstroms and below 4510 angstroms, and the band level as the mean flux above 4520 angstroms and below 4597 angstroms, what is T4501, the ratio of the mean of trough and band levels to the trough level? 1.01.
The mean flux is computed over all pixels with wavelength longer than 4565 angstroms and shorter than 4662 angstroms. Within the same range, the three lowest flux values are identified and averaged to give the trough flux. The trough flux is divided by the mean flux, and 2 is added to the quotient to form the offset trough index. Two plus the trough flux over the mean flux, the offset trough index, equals 2.895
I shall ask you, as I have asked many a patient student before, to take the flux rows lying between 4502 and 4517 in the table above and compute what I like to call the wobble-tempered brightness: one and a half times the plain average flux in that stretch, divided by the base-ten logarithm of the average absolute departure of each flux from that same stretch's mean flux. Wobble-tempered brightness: 168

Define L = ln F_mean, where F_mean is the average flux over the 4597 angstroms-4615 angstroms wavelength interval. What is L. 3.51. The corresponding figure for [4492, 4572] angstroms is 3.46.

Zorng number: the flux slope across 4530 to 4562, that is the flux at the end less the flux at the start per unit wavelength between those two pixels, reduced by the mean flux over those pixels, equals -31.9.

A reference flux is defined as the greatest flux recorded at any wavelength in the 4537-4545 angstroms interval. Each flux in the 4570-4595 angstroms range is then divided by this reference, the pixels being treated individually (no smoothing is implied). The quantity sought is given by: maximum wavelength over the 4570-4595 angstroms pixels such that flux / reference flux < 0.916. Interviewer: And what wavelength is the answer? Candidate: 4593.5 angstroms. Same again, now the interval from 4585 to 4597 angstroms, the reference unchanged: 4596.0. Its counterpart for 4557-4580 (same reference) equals 4573.5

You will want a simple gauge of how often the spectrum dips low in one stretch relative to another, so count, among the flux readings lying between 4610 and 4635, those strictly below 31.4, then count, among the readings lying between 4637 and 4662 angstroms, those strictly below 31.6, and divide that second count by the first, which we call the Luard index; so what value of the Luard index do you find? 2.00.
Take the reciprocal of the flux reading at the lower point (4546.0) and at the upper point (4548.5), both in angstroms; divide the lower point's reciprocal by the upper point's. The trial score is 0.95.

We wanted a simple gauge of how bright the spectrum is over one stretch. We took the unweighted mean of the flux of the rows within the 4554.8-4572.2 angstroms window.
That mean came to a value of 33.4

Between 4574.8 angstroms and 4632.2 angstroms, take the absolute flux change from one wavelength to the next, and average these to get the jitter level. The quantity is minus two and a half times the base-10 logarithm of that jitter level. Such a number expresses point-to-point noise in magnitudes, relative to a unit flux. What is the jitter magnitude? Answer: -1.17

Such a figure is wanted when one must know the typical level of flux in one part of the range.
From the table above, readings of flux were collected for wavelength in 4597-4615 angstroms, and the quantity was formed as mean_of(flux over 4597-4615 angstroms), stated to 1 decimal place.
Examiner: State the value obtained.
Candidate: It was 33.4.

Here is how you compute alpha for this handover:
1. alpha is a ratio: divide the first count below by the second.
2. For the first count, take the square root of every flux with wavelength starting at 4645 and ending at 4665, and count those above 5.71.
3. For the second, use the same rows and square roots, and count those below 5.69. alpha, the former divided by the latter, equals 0.75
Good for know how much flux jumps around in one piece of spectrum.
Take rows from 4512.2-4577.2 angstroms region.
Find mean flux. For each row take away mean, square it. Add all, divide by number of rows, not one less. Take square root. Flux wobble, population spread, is 2.5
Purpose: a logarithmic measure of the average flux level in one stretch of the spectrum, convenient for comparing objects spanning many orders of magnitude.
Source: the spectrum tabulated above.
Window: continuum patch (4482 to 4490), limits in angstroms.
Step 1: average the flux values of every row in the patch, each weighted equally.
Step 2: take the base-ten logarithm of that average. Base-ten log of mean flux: 1.48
